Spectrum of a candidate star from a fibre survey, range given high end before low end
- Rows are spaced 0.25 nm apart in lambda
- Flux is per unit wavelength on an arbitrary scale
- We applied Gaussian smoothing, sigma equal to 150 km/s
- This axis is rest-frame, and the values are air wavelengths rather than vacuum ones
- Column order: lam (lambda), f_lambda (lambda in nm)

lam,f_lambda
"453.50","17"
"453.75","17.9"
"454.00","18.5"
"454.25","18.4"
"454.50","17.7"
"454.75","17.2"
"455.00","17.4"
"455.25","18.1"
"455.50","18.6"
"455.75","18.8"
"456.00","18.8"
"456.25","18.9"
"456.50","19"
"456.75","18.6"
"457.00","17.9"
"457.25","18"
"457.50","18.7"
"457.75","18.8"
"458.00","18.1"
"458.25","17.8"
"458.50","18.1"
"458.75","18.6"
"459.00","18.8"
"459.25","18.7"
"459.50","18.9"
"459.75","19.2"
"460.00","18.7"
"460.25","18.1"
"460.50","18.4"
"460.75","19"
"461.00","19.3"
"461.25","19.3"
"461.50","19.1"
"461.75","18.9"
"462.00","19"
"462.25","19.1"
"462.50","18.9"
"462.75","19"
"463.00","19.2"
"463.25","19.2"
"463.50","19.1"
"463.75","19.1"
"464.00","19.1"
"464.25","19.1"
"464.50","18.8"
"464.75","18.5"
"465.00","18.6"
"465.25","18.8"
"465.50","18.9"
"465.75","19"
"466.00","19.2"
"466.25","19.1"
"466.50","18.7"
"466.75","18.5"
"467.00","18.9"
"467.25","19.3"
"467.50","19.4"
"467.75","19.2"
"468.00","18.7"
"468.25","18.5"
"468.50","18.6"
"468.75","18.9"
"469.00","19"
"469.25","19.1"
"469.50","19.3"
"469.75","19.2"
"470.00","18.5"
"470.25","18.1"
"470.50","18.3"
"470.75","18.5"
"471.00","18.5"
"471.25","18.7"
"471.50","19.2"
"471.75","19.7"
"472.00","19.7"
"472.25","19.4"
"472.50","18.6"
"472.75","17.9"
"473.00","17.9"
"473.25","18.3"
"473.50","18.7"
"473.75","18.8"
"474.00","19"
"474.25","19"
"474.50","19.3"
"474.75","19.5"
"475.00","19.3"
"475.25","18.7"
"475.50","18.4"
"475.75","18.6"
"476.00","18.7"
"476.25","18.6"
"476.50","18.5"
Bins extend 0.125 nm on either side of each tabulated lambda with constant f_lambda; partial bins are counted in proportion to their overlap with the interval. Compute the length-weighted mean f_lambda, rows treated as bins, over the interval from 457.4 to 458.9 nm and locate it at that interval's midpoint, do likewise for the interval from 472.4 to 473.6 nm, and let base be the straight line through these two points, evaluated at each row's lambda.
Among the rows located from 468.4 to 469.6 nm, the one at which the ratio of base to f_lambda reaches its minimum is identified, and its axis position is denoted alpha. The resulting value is 469.50 nm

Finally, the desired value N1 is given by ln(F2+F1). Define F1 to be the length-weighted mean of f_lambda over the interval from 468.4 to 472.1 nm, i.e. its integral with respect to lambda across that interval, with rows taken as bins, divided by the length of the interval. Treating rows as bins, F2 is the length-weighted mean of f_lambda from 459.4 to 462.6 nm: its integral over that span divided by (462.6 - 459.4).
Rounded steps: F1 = 18.9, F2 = 18.92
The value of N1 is 3.63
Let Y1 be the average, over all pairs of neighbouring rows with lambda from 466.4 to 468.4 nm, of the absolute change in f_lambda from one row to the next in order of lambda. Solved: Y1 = 0.29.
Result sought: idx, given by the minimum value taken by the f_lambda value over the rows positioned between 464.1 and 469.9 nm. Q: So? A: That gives 18.5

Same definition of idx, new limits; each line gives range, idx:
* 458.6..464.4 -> 18.1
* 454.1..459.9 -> 17.2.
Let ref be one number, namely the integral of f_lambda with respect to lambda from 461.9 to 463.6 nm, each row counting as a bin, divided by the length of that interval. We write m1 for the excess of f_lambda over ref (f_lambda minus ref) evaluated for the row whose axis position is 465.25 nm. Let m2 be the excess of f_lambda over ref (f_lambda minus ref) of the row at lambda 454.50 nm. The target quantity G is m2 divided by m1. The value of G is 5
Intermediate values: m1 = -0.3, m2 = -1.4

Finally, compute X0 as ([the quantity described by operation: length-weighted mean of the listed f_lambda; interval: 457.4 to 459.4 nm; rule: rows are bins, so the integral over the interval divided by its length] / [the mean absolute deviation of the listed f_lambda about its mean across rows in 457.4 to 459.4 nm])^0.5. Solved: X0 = 7.4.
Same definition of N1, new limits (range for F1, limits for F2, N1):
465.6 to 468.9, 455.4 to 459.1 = 3.62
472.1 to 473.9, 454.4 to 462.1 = 3.61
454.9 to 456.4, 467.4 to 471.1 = 3.62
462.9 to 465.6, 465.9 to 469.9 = 3.64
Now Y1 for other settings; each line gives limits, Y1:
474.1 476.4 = 0.25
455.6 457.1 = 0.26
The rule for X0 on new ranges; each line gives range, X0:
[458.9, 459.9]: 11.2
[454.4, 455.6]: 6.4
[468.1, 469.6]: 9.0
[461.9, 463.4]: 13.8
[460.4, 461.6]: 8.6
